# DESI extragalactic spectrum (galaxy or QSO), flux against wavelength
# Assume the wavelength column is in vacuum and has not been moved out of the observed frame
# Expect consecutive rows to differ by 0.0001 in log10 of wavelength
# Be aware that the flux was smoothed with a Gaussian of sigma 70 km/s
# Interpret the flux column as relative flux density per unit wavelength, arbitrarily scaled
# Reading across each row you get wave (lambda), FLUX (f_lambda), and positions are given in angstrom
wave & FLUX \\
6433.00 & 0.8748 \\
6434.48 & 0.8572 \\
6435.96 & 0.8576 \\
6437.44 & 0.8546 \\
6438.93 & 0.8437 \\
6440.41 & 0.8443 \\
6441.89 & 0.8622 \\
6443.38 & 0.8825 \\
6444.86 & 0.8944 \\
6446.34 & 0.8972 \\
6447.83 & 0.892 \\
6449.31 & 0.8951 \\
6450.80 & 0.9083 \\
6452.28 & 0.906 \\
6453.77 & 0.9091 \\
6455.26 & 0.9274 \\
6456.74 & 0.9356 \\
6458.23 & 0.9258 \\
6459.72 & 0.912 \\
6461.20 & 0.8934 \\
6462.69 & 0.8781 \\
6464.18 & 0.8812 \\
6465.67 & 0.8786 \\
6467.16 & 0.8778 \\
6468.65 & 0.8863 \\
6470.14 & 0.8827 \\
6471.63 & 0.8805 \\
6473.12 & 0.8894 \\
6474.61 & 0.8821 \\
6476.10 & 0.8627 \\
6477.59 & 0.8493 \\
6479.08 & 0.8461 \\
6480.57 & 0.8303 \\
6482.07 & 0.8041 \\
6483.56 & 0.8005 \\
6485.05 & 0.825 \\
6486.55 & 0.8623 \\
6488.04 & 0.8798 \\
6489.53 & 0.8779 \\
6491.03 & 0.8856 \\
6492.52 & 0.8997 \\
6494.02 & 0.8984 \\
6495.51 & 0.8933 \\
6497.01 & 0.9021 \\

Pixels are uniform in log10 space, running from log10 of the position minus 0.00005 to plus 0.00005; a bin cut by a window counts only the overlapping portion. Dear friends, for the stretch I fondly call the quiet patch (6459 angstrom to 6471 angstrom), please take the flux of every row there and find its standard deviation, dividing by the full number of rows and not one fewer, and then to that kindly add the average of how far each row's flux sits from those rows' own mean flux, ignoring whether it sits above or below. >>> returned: 0.019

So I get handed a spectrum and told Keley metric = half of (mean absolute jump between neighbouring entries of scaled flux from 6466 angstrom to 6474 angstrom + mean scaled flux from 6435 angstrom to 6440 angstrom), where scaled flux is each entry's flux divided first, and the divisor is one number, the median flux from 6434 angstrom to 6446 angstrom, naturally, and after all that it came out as 0.50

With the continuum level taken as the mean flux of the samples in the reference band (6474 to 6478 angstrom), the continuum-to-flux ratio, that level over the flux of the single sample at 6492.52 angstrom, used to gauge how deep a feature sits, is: 0.96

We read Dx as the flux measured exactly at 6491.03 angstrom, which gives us 0.8856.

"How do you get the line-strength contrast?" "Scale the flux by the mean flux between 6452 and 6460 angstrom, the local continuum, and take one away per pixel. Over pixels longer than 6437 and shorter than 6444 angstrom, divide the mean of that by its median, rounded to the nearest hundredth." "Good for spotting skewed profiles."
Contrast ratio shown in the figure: 0.96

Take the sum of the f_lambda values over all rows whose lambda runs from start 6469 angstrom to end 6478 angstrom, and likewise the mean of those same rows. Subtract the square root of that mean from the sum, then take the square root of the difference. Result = 2.08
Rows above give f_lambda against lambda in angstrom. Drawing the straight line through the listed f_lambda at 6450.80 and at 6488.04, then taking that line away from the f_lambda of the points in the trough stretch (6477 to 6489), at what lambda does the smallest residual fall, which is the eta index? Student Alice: 6483.56 angstrom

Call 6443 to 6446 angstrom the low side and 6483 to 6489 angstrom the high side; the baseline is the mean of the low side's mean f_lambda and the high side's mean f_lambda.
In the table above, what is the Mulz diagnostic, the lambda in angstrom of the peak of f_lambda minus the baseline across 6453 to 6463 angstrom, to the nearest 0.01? 6456.74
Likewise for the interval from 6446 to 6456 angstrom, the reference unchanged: 6455.26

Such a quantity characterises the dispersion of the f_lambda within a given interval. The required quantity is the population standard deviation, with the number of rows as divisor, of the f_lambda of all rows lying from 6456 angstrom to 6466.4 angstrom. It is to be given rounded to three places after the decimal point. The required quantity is 0.022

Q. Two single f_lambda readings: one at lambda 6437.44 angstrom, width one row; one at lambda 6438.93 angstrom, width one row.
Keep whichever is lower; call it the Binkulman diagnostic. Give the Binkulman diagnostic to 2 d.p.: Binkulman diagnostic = 0.84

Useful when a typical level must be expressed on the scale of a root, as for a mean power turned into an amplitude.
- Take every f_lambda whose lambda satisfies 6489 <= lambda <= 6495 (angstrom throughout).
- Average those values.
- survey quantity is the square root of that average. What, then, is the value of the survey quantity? 0.944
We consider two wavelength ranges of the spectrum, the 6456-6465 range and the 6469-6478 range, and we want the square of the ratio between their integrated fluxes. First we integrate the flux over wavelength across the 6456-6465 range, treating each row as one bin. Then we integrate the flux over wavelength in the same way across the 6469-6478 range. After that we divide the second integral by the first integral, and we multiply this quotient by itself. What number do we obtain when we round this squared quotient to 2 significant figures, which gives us 0.94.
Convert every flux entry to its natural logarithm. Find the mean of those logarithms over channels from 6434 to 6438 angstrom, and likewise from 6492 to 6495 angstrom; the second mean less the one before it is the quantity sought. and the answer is 0.05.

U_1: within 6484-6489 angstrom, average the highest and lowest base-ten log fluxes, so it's -0.070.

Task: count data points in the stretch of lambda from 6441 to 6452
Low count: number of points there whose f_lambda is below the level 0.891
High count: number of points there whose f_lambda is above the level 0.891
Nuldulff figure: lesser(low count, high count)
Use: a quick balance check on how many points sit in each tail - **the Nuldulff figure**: 2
